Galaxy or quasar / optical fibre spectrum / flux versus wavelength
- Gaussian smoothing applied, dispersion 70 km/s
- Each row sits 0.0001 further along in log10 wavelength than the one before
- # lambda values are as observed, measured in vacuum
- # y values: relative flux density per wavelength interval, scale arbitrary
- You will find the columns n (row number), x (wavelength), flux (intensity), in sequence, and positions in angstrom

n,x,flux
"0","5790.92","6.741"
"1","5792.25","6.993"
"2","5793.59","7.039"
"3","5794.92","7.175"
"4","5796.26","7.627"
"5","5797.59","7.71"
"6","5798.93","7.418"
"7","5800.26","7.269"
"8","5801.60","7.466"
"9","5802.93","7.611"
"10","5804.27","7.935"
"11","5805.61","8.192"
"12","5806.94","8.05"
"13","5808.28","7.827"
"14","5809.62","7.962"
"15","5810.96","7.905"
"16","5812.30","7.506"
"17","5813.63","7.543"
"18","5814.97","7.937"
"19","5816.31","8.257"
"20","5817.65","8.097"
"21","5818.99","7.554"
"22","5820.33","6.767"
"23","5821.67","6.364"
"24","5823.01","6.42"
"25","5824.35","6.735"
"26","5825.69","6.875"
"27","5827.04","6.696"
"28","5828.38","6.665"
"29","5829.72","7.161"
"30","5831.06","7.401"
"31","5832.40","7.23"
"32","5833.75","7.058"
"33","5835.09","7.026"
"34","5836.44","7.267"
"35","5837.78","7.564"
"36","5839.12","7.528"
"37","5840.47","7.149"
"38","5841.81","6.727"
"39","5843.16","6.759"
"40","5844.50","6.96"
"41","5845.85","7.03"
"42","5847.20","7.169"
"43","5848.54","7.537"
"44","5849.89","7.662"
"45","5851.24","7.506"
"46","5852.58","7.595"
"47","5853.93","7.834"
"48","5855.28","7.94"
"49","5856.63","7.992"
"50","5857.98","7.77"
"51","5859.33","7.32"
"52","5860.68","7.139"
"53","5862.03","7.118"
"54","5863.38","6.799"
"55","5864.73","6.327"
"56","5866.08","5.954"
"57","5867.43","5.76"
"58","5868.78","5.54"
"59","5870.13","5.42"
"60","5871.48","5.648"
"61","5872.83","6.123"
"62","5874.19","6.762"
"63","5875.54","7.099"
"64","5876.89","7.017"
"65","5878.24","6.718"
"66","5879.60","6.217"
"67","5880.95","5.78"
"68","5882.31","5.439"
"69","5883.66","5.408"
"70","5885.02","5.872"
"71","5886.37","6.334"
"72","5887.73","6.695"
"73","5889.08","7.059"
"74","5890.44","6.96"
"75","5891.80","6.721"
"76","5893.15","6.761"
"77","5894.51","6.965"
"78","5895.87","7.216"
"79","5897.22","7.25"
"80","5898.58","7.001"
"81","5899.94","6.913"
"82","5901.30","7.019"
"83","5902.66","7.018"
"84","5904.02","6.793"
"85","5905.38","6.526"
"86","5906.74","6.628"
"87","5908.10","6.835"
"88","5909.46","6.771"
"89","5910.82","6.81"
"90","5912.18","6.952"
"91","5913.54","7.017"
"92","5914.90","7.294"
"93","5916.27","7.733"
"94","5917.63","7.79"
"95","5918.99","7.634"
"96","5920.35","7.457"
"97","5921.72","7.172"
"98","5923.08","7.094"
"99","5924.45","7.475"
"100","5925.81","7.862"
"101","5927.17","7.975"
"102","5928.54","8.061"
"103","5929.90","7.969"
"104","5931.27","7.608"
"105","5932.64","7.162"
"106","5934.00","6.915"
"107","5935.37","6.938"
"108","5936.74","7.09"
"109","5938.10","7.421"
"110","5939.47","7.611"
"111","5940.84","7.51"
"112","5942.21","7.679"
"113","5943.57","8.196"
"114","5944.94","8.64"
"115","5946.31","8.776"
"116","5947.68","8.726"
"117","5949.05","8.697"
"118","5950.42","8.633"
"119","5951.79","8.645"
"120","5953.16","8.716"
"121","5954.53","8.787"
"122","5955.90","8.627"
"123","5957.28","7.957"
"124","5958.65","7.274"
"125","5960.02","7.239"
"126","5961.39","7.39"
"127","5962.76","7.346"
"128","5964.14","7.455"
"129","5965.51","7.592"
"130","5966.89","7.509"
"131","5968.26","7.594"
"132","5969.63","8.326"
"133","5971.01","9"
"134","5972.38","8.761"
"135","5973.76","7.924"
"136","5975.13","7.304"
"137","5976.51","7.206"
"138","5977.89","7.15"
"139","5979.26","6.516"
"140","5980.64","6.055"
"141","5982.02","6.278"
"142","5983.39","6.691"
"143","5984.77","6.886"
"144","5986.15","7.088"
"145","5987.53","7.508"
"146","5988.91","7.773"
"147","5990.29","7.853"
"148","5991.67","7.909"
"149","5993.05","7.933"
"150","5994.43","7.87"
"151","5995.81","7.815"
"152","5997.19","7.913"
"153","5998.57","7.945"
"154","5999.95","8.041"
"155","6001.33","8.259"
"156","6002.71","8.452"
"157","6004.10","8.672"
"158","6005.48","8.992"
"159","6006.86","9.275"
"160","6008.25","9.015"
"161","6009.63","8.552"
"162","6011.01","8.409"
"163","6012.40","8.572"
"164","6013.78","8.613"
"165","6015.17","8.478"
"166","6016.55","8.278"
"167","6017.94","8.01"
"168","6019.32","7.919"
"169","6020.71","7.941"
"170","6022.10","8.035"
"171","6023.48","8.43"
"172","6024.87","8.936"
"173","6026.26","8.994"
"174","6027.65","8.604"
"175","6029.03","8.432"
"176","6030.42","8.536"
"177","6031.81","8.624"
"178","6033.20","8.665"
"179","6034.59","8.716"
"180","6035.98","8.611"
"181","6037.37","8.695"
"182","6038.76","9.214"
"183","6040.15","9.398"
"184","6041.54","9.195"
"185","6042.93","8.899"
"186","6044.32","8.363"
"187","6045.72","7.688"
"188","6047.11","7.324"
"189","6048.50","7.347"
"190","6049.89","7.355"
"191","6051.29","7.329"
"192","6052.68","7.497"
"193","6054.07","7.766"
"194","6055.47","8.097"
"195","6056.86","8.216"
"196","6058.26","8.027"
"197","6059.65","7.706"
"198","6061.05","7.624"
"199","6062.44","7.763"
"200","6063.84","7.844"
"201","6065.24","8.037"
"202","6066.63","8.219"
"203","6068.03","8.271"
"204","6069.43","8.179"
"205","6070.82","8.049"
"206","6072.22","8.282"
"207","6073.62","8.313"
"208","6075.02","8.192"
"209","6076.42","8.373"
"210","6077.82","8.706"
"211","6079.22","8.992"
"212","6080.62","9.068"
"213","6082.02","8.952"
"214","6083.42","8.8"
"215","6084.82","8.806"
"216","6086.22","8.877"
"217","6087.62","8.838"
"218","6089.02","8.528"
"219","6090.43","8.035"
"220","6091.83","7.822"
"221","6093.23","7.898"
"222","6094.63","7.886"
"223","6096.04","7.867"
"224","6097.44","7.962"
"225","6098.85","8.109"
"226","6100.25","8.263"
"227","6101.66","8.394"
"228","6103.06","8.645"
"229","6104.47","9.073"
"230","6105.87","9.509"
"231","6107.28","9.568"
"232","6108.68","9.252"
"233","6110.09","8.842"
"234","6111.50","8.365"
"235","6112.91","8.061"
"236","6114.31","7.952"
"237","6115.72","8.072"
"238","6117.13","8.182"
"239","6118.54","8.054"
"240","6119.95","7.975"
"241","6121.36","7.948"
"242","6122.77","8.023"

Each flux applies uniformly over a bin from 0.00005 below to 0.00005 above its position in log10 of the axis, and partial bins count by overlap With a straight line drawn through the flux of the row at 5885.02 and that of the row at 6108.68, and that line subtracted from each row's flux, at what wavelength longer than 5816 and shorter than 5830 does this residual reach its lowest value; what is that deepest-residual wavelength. 5821.67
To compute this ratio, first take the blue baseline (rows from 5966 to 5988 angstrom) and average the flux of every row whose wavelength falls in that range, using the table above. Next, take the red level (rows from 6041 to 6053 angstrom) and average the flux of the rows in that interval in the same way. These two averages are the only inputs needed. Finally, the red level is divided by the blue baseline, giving 1.07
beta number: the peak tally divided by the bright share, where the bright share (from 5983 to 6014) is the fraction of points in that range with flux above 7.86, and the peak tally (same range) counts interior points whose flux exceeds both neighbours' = 3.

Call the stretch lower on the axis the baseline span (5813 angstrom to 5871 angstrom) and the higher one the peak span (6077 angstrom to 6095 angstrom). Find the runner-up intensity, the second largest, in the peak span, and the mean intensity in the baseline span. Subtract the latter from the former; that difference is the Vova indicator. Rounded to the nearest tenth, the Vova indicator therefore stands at 1.9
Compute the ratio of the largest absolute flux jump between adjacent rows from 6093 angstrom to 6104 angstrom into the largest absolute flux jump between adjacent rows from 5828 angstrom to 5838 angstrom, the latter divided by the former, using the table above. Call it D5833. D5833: 2.0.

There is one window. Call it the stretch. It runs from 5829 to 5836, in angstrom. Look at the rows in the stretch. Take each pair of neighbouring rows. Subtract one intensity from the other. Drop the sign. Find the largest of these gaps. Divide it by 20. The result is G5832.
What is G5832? 0.0120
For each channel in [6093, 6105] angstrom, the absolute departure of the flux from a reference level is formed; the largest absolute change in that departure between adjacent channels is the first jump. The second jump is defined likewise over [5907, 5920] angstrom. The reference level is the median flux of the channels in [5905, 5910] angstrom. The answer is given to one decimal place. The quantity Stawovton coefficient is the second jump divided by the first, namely 1.0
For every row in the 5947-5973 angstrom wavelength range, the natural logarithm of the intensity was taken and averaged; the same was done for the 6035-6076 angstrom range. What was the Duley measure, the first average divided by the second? 1.00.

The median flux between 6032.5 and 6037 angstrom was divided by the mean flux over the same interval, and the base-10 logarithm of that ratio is 0.000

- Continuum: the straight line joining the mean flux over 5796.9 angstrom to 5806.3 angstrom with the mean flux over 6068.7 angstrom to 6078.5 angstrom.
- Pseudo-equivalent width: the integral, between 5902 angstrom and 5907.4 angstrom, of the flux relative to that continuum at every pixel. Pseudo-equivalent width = 4.6 angstrom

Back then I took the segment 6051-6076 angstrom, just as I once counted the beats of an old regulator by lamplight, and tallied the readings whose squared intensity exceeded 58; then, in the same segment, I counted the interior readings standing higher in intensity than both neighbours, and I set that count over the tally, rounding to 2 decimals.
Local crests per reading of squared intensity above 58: 0.19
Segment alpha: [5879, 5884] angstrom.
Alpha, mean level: 5.7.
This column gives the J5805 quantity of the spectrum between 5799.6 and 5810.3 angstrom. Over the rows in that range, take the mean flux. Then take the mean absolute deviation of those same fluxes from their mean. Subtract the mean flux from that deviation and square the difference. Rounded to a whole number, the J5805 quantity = 57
